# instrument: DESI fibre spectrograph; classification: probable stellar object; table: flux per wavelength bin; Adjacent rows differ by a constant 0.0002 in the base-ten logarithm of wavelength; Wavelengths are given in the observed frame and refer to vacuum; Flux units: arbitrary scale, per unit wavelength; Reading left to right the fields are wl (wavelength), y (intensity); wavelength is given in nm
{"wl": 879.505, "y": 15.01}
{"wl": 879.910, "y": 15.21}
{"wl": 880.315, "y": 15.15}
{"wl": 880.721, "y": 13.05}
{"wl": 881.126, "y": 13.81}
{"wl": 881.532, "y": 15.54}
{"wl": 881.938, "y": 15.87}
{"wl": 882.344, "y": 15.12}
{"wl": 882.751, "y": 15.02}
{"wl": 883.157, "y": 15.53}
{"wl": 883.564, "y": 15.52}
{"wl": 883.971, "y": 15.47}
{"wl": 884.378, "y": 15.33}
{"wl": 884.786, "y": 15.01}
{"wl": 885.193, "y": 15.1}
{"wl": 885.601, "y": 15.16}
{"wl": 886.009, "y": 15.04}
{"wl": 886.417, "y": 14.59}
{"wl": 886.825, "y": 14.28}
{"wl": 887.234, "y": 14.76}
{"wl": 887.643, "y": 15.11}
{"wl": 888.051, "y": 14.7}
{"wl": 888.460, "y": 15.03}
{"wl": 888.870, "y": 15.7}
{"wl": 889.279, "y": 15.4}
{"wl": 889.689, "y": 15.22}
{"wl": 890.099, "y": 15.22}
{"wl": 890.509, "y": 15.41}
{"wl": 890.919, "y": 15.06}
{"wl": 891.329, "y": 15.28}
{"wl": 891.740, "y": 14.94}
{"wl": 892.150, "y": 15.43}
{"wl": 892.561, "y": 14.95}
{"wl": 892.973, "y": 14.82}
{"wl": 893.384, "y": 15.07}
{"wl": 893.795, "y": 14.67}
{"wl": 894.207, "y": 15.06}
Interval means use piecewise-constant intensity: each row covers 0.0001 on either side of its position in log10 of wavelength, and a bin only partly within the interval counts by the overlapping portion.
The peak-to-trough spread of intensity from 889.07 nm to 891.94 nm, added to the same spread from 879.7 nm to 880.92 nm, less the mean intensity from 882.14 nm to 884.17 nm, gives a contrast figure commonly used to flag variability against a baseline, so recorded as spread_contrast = -12.7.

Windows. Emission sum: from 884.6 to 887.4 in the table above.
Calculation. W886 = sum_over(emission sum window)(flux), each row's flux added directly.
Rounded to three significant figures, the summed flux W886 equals 104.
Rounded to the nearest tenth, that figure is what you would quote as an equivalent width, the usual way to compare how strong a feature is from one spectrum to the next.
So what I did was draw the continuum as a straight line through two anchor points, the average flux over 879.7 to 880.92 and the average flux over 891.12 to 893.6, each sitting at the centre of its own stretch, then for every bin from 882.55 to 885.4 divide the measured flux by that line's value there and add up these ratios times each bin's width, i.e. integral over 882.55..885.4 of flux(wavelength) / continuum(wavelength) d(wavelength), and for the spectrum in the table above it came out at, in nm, 3.0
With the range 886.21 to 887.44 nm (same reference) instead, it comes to 1.2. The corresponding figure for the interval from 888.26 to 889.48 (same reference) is 1.3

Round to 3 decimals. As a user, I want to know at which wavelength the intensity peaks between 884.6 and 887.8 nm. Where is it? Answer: 885.601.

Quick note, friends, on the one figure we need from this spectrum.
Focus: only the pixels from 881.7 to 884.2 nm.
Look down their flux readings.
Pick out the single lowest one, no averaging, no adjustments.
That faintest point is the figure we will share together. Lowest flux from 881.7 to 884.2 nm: 15.02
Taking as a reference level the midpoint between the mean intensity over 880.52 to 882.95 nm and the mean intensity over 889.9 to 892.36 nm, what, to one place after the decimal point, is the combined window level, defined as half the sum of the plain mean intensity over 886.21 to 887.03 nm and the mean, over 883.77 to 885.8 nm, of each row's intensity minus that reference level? 7.3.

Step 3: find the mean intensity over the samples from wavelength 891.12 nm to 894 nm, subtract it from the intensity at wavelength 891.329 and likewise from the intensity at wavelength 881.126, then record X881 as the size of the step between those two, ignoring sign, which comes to 1.5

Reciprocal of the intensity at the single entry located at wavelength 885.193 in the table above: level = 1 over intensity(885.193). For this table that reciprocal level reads 0.0662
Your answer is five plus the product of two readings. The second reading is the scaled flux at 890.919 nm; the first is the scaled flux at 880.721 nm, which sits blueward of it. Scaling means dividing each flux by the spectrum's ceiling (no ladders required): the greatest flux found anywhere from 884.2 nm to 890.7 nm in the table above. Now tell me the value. 5.80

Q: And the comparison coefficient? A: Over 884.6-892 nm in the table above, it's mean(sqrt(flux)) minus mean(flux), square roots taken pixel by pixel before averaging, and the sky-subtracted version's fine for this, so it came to -11.2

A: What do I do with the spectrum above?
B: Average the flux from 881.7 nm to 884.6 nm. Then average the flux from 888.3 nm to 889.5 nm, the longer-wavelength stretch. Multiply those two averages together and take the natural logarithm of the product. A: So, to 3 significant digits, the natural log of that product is 5.47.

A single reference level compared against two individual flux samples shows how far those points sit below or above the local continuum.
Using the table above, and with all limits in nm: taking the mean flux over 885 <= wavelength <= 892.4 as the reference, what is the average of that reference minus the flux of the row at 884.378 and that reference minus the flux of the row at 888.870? -0.44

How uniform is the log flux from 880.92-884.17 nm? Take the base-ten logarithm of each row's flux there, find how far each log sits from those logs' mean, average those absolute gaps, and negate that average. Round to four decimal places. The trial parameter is -0.0128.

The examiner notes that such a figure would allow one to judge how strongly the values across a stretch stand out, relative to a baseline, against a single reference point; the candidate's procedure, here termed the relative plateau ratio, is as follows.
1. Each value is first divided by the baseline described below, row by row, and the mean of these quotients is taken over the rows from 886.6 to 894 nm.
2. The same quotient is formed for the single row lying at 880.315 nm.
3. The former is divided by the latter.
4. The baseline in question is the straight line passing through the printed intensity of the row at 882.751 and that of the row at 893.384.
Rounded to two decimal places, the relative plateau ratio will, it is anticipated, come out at 0.99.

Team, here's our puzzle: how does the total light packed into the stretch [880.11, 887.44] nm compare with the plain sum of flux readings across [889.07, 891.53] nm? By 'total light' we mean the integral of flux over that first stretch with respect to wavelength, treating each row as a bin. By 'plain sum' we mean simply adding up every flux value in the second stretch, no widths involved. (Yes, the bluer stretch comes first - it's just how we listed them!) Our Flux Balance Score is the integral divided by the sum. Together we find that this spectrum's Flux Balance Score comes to 1.2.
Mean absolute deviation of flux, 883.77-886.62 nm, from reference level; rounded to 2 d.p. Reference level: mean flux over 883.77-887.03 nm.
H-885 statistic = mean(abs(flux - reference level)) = 0.22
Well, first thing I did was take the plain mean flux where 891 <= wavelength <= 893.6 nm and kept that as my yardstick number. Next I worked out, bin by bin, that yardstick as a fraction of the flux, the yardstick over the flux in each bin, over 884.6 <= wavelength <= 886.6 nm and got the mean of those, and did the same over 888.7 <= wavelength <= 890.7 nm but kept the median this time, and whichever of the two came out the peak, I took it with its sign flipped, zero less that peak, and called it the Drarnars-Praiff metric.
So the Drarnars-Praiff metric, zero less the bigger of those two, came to -1.01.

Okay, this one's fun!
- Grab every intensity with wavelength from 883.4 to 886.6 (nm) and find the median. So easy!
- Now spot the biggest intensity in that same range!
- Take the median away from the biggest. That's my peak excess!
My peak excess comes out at 0.39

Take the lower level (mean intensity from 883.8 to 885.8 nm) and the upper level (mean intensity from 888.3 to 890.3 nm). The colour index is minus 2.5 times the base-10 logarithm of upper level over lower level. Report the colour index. -0.01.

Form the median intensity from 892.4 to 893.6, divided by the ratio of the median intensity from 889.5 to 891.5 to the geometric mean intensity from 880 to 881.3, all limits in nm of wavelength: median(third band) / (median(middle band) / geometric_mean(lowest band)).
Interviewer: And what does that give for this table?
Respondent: 13.7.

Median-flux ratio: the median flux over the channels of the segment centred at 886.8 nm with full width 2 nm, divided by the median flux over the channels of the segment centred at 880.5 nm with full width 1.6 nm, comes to 1.02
